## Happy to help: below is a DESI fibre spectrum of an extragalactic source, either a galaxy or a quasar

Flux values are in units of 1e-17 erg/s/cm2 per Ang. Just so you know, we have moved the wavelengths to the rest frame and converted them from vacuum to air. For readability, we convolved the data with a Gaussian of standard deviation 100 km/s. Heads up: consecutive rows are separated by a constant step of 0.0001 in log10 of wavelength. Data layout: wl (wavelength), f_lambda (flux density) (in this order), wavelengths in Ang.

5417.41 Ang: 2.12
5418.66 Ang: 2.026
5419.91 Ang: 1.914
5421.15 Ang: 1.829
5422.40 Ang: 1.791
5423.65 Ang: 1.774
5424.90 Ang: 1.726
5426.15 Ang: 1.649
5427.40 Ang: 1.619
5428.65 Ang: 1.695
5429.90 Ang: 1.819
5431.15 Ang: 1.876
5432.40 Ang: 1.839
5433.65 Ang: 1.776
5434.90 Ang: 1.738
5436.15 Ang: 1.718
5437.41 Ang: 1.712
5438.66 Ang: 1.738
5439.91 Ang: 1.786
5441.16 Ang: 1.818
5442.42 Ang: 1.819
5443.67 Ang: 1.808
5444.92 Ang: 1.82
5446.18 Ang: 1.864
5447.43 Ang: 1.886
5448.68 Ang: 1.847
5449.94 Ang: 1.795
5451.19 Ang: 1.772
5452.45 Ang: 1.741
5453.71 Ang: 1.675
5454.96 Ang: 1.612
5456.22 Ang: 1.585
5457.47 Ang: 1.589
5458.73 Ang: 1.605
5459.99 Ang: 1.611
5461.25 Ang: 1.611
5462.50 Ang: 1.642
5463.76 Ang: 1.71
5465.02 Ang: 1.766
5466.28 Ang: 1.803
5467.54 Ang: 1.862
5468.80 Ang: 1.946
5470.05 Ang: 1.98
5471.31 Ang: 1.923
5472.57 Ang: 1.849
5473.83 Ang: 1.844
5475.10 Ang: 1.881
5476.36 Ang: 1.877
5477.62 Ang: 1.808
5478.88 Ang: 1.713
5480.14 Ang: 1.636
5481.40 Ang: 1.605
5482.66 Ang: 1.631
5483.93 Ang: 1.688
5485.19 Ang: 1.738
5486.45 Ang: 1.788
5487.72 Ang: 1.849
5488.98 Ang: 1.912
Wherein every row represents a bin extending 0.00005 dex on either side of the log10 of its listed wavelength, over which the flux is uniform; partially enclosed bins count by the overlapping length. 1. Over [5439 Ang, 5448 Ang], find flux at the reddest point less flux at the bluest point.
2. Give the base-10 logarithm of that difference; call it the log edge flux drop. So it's -1.0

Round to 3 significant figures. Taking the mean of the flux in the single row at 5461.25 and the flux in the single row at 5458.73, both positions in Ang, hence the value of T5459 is 1.61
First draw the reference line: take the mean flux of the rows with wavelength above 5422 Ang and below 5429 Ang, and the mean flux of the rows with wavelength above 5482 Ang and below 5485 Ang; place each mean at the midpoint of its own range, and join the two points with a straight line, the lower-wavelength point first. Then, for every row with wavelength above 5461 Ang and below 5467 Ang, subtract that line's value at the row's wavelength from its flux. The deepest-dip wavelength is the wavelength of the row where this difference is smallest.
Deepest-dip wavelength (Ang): 5461.25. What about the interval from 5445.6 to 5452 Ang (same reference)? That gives 5451.19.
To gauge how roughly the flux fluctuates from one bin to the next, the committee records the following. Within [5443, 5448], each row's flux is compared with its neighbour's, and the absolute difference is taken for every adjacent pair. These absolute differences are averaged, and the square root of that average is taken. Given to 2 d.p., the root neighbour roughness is 0.16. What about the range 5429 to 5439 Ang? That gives 0.19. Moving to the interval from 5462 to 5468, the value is 0.23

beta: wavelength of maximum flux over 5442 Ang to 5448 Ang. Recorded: 5447.43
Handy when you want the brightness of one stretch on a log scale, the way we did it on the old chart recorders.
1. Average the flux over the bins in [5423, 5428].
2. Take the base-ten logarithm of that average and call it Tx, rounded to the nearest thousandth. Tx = 0.228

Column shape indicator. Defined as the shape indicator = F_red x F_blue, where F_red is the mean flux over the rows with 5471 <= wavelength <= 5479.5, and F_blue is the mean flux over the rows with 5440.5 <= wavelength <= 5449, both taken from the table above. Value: 3.38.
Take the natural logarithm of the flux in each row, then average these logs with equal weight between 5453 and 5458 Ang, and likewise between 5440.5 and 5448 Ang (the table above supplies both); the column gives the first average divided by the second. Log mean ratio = 0.79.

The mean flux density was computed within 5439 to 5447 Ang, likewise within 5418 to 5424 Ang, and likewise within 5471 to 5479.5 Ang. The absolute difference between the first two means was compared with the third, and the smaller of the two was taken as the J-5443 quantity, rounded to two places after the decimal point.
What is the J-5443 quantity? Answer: 0.05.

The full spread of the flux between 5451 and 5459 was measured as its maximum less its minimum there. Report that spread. 0.19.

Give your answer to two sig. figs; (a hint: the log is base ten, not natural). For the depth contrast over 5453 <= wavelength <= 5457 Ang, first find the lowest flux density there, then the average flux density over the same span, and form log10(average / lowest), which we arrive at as 0.011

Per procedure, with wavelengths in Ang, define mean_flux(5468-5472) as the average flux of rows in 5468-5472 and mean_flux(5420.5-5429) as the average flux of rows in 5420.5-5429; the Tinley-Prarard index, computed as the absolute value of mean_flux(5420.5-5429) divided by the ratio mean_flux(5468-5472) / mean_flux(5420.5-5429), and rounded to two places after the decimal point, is 1.53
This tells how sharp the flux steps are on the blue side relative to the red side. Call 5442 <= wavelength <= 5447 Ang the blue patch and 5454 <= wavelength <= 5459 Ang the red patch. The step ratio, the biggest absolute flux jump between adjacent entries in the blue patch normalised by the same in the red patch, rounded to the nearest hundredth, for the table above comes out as 1.63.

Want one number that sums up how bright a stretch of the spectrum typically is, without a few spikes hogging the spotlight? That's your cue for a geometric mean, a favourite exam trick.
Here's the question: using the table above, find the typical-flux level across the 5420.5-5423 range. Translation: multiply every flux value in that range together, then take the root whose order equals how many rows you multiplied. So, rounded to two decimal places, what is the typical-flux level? 1.81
